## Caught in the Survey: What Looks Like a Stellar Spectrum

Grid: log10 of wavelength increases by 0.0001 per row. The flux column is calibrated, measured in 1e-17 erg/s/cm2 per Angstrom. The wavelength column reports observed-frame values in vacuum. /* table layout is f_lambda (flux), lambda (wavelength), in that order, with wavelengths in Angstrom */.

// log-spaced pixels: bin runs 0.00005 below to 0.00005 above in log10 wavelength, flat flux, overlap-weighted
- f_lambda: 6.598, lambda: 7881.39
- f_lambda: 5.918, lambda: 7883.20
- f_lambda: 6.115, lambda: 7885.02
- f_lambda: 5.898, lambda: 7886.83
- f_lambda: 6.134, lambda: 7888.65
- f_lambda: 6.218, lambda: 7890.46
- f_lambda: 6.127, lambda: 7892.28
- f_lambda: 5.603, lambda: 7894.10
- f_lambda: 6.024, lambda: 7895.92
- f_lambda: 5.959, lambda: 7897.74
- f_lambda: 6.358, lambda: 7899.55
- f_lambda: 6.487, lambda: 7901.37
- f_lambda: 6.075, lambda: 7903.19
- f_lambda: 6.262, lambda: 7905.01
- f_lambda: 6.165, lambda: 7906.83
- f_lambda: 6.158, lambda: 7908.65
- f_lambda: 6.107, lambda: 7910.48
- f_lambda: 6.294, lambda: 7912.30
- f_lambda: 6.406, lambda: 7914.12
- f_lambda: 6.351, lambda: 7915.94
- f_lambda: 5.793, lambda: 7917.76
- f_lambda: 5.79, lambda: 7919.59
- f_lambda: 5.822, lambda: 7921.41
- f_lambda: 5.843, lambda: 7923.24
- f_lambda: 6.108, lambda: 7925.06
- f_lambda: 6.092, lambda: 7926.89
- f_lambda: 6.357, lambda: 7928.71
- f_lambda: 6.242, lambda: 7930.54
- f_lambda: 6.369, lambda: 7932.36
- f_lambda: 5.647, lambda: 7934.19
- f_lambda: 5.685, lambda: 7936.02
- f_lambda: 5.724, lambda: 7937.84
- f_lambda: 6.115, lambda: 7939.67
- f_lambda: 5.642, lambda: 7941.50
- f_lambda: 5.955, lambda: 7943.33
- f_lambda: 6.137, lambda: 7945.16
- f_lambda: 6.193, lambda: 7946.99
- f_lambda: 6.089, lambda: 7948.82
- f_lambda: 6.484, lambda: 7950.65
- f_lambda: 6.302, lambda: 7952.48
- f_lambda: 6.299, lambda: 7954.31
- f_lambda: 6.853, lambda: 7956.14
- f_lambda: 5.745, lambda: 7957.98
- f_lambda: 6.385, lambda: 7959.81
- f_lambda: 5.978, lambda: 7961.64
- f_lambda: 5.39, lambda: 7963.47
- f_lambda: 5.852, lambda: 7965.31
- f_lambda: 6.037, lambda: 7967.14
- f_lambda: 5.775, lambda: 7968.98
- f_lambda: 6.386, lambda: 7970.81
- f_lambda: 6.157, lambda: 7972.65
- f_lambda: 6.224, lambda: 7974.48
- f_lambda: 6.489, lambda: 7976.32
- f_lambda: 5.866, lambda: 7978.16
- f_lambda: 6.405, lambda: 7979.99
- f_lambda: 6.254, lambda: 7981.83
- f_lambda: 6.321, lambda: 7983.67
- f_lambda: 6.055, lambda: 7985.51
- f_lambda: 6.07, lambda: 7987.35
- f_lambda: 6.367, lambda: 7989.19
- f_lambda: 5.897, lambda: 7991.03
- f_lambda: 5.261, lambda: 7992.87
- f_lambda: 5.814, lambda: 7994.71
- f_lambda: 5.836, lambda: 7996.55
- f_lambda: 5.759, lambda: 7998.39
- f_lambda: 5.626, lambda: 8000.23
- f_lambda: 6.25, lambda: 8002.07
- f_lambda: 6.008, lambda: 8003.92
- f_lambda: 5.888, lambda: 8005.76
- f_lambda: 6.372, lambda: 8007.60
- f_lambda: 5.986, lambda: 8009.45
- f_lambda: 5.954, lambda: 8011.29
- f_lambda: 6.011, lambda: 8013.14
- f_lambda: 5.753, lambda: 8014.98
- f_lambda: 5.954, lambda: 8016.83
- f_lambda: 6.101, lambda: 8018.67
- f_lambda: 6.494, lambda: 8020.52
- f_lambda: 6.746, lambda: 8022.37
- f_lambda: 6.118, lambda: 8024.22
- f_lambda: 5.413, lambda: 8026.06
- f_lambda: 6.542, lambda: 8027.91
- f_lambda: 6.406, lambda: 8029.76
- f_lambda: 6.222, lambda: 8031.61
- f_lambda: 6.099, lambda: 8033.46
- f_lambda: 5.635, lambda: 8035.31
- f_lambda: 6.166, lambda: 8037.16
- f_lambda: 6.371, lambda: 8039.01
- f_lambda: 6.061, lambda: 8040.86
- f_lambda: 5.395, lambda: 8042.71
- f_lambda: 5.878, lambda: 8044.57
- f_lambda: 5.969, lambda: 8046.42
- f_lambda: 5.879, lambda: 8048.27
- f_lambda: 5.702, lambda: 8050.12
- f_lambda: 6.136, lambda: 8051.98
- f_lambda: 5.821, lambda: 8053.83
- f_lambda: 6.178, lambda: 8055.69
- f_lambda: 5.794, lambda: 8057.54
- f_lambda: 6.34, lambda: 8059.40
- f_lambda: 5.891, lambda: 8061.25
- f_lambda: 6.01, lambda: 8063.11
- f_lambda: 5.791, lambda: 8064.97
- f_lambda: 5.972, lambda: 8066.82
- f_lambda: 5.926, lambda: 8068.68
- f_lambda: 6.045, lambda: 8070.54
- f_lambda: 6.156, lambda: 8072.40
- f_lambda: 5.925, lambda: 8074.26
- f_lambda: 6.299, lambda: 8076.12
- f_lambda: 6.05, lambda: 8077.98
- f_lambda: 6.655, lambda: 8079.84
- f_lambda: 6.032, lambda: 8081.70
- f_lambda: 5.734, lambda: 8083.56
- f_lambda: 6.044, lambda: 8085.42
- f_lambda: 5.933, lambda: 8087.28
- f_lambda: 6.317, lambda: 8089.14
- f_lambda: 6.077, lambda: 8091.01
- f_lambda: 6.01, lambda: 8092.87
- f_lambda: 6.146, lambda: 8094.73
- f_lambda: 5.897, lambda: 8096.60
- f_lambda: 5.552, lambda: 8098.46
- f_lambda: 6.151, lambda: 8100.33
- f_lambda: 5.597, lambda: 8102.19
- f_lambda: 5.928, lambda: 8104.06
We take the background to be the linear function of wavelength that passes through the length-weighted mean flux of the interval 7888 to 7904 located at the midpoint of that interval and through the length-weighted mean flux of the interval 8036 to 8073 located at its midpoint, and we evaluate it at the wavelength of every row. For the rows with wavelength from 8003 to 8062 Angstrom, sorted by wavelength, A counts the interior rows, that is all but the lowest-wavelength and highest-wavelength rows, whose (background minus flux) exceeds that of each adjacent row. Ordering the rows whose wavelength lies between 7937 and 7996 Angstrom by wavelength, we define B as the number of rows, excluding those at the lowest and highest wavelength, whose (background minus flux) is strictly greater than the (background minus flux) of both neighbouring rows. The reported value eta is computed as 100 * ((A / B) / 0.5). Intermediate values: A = 9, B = 11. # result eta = 164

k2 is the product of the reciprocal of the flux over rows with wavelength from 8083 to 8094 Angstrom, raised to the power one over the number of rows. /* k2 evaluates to 0.1662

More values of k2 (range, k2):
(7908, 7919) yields 0.1618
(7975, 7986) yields 0.1606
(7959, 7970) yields 0.1696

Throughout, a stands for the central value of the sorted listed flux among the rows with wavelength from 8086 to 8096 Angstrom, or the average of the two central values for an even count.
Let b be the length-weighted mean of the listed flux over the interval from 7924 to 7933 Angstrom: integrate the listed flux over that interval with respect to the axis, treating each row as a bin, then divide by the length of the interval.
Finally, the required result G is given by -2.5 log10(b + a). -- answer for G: -2.73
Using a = 6.08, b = 6.2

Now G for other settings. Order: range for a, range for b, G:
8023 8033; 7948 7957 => -2.75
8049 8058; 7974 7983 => -2.70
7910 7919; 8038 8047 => -2.72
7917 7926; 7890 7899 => -2.68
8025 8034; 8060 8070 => -2.71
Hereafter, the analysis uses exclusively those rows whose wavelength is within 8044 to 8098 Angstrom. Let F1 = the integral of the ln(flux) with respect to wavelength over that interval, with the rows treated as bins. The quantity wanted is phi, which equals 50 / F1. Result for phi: 0.5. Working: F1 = 97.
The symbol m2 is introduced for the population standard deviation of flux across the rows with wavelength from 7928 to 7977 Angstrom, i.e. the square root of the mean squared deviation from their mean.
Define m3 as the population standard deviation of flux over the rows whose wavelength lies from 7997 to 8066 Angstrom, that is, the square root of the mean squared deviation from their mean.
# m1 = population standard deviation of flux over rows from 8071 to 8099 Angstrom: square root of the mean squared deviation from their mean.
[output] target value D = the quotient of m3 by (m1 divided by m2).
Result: 0.39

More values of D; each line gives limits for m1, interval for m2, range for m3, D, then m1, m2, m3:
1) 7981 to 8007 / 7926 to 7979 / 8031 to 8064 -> 0.27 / 0.290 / 0.32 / 0.25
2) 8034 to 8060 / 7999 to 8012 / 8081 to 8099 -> 0.17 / 0.267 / 0.23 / 0.20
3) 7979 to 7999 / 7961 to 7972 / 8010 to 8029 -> 0.35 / 0.323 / 0.30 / 0.38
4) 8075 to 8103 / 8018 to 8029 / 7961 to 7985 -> 0.48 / 0.272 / 0.43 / 0.30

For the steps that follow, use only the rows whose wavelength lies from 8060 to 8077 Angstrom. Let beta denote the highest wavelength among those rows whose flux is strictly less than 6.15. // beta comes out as 8074.26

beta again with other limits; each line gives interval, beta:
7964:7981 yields 7978.16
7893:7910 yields 7903.19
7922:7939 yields 7937.84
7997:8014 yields 8013.14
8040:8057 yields 8053.83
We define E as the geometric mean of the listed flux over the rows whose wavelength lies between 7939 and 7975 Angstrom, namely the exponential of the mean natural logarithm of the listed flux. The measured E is 6.09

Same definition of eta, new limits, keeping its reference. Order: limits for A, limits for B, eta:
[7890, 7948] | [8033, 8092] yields 150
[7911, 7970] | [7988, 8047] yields 225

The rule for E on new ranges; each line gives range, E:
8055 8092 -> 6.05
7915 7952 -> 6.02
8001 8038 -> 6.10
